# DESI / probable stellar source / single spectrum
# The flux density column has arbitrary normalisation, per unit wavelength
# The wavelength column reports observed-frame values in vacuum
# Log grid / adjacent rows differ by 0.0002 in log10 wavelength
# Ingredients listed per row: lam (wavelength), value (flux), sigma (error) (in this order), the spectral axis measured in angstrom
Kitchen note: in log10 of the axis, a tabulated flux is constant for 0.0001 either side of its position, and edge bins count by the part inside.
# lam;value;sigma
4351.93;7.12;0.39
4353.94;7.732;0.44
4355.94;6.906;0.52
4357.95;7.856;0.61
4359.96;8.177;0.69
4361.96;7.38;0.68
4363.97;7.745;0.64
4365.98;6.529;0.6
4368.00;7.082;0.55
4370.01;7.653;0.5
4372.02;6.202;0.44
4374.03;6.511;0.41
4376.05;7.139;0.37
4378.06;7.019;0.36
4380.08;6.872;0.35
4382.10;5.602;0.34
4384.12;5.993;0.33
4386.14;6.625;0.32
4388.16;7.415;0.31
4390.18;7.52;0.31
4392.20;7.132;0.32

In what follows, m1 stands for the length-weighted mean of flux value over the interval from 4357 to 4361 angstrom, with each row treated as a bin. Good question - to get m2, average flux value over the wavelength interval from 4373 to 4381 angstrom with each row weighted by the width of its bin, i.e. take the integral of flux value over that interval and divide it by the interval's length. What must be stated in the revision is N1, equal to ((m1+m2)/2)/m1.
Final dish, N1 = 0.93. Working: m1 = 8.02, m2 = 6.9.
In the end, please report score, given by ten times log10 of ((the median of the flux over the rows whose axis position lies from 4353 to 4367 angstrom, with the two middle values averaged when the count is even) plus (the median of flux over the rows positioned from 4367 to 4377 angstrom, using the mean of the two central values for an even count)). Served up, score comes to 11.7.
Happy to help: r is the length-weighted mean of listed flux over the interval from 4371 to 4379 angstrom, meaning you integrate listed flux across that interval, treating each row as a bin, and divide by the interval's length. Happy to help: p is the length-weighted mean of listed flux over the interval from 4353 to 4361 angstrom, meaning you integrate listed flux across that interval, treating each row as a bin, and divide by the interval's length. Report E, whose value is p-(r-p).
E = 8.6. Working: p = 7.7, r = 6.7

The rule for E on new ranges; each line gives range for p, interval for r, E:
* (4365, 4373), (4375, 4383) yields 7.1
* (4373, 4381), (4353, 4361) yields 6.1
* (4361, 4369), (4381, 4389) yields 8.0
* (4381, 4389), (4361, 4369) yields 5.6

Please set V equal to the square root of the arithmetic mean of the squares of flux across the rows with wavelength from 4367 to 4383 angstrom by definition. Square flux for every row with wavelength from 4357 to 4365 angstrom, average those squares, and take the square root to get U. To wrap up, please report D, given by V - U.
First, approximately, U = 7.8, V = 6.79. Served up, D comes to -1.0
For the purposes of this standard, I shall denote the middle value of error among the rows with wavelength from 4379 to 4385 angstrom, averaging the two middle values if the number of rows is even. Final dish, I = 0.34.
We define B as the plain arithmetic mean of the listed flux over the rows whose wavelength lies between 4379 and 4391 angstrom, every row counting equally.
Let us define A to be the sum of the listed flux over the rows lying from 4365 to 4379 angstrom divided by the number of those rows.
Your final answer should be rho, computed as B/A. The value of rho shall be 0.97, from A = 6.9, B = 6.7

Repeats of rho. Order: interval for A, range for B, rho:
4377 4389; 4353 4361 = 1.16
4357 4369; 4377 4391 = 0.90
